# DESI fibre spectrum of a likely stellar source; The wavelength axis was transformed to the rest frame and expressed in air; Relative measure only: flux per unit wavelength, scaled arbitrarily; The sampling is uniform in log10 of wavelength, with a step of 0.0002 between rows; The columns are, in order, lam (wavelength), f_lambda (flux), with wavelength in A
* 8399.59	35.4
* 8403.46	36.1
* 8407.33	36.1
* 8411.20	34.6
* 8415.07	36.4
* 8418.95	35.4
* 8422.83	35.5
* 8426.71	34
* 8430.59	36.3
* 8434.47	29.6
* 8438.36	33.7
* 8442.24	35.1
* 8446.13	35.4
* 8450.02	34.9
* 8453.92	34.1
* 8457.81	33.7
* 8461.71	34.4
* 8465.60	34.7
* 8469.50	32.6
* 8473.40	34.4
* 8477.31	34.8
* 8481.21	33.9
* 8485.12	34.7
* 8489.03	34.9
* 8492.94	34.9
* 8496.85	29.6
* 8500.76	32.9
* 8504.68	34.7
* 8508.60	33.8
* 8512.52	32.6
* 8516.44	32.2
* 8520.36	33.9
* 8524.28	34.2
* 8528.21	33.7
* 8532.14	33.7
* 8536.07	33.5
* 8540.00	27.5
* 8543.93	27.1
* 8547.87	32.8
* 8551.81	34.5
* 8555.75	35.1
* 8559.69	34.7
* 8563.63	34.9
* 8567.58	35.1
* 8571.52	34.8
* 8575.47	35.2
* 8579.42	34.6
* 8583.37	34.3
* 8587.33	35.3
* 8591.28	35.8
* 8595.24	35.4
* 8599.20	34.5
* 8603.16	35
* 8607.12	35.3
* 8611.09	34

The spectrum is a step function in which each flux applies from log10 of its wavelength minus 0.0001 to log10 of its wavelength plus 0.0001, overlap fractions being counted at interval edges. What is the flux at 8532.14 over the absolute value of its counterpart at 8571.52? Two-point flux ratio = 0.97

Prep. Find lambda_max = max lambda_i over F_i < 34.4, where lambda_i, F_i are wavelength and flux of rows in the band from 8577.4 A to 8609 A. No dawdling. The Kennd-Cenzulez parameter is 8583.37 A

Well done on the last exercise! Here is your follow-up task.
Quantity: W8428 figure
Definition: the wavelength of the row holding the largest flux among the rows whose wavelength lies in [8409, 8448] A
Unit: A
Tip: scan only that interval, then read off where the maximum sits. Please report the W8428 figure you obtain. 8415.07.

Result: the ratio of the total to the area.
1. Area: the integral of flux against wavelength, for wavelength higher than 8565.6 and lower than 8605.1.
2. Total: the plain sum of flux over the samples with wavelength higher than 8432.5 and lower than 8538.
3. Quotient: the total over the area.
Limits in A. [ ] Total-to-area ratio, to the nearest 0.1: 0.7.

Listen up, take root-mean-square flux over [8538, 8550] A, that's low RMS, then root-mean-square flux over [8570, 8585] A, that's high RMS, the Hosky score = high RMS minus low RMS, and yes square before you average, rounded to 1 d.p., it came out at 5.5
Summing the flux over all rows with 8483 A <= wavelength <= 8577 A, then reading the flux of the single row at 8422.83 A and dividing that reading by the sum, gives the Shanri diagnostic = 0.0443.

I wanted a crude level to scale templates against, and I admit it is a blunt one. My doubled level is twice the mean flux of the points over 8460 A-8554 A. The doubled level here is 66.3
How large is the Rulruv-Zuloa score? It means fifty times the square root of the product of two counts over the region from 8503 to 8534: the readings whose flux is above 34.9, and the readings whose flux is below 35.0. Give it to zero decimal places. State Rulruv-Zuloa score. 0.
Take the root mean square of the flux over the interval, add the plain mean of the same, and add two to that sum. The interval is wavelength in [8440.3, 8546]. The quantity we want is 68.9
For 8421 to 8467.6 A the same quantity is 70.6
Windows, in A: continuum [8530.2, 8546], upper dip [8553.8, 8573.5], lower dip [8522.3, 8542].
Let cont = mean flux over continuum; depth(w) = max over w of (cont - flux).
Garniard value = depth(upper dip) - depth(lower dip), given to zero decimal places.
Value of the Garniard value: -7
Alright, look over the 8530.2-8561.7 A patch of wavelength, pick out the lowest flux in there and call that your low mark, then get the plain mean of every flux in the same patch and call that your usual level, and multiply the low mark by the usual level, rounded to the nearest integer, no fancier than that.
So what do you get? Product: 877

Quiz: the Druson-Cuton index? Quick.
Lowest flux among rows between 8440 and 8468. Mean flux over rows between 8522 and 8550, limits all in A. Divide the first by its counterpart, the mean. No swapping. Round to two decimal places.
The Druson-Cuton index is 1.06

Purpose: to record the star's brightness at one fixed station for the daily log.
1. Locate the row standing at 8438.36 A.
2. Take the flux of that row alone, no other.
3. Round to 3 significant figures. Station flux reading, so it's 33.7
